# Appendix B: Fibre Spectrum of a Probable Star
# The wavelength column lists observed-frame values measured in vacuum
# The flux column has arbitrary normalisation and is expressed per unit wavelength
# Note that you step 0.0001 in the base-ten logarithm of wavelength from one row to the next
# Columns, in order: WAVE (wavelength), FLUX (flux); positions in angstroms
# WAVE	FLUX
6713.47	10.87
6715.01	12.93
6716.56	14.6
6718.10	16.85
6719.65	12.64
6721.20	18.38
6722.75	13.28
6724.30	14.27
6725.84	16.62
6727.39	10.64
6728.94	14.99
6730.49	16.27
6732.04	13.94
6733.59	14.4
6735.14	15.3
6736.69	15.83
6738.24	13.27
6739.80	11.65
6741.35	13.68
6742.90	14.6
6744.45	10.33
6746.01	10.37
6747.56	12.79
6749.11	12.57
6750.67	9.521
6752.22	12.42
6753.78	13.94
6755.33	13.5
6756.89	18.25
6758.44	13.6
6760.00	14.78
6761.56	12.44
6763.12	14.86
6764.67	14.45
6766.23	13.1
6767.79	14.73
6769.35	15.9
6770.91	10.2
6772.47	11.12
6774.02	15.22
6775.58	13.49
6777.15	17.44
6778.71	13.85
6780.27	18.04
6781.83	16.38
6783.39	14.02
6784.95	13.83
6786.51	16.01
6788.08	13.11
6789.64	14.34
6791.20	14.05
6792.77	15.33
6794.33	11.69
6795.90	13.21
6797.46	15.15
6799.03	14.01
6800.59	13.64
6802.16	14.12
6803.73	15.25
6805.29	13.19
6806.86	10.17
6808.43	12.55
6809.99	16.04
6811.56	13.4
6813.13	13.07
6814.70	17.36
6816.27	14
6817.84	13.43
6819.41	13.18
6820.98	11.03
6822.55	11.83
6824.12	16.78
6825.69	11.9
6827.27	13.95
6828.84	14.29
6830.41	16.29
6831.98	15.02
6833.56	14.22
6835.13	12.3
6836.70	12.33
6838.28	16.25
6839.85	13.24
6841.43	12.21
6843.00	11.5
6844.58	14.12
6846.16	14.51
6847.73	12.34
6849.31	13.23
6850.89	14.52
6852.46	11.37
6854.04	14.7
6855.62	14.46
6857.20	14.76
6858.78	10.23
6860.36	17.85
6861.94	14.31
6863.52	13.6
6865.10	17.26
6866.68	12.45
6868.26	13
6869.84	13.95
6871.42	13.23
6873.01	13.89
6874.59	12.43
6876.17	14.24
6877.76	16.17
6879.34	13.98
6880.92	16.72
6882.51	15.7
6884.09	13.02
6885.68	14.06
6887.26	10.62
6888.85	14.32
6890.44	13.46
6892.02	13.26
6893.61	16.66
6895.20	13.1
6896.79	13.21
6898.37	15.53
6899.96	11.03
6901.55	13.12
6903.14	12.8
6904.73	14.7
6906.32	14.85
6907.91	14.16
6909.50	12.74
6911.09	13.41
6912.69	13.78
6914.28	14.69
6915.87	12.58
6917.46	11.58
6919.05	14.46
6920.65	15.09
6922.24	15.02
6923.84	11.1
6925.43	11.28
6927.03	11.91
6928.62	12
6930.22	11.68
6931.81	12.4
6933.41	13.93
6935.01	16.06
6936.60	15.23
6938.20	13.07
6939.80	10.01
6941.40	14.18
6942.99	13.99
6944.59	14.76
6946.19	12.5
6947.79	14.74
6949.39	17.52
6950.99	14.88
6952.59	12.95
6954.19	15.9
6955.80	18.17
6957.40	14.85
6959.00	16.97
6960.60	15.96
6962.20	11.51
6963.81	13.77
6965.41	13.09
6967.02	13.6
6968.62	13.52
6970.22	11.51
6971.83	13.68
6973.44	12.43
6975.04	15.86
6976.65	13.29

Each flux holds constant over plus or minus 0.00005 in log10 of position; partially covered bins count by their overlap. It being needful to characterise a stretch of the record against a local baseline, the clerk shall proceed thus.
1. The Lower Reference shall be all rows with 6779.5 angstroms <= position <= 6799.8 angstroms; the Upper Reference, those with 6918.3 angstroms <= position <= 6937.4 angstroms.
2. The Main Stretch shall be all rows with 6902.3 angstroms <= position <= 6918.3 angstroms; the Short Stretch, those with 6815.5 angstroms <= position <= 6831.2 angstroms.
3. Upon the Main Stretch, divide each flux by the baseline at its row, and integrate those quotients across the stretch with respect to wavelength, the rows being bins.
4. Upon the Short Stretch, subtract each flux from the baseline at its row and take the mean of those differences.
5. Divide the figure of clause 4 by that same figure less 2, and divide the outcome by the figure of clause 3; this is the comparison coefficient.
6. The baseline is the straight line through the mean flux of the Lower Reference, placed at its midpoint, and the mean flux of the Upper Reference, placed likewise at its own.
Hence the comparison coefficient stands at -0.026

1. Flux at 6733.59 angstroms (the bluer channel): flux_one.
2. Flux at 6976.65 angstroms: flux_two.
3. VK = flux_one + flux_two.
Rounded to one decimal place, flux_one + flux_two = 27.7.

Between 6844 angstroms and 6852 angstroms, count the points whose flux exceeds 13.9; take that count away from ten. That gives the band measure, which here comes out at 7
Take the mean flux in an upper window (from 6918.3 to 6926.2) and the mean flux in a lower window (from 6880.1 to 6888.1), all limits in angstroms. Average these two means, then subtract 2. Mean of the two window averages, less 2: 11.7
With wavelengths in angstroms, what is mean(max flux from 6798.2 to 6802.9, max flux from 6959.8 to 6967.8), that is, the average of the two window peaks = 15.0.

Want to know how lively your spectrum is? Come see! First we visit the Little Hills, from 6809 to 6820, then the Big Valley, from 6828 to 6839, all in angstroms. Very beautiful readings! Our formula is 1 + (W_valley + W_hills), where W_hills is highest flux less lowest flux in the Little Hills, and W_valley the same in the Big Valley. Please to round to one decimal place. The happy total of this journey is 9.3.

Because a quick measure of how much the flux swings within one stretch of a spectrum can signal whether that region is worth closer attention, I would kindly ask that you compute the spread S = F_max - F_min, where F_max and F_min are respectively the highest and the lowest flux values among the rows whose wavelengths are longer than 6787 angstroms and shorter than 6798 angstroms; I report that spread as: 3.6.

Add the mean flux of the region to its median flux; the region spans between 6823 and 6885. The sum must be 28.0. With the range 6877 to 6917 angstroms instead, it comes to 27.7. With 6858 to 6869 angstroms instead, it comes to 27.7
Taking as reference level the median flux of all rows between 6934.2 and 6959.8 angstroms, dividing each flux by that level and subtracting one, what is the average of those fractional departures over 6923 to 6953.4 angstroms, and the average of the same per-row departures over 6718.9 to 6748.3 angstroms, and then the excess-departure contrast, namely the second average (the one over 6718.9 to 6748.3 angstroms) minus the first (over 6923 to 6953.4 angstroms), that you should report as 0.032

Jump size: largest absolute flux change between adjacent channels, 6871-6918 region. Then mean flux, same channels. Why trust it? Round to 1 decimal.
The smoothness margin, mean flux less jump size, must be 9.3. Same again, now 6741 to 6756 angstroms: 8.1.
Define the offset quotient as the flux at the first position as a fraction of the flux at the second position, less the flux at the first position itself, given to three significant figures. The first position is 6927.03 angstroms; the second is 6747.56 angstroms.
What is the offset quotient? -11.0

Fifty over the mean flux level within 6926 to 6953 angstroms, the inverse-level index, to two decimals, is 3.67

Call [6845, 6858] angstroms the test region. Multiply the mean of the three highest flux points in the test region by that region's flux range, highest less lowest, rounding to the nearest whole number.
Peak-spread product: 50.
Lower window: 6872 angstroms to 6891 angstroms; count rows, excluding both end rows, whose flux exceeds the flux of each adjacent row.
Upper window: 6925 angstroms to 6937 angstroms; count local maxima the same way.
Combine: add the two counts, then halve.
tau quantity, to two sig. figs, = 3.0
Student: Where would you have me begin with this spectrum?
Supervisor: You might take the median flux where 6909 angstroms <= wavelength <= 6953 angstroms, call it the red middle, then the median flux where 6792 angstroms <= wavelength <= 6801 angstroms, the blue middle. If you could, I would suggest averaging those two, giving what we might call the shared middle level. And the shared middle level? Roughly 13.7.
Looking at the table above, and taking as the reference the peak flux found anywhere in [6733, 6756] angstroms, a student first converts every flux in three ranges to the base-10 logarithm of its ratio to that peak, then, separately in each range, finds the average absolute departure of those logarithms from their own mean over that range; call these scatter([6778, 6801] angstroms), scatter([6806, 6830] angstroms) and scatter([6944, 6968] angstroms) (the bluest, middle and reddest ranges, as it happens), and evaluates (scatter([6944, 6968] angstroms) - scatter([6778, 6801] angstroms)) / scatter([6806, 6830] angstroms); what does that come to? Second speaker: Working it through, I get 0.22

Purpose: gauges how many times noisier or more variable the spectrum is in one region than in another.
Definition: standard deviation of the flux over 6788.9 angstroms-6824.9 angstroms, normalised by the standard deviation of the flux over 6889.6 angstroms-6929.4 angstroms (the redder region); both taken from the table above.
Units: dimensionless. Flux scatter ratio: 1.17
